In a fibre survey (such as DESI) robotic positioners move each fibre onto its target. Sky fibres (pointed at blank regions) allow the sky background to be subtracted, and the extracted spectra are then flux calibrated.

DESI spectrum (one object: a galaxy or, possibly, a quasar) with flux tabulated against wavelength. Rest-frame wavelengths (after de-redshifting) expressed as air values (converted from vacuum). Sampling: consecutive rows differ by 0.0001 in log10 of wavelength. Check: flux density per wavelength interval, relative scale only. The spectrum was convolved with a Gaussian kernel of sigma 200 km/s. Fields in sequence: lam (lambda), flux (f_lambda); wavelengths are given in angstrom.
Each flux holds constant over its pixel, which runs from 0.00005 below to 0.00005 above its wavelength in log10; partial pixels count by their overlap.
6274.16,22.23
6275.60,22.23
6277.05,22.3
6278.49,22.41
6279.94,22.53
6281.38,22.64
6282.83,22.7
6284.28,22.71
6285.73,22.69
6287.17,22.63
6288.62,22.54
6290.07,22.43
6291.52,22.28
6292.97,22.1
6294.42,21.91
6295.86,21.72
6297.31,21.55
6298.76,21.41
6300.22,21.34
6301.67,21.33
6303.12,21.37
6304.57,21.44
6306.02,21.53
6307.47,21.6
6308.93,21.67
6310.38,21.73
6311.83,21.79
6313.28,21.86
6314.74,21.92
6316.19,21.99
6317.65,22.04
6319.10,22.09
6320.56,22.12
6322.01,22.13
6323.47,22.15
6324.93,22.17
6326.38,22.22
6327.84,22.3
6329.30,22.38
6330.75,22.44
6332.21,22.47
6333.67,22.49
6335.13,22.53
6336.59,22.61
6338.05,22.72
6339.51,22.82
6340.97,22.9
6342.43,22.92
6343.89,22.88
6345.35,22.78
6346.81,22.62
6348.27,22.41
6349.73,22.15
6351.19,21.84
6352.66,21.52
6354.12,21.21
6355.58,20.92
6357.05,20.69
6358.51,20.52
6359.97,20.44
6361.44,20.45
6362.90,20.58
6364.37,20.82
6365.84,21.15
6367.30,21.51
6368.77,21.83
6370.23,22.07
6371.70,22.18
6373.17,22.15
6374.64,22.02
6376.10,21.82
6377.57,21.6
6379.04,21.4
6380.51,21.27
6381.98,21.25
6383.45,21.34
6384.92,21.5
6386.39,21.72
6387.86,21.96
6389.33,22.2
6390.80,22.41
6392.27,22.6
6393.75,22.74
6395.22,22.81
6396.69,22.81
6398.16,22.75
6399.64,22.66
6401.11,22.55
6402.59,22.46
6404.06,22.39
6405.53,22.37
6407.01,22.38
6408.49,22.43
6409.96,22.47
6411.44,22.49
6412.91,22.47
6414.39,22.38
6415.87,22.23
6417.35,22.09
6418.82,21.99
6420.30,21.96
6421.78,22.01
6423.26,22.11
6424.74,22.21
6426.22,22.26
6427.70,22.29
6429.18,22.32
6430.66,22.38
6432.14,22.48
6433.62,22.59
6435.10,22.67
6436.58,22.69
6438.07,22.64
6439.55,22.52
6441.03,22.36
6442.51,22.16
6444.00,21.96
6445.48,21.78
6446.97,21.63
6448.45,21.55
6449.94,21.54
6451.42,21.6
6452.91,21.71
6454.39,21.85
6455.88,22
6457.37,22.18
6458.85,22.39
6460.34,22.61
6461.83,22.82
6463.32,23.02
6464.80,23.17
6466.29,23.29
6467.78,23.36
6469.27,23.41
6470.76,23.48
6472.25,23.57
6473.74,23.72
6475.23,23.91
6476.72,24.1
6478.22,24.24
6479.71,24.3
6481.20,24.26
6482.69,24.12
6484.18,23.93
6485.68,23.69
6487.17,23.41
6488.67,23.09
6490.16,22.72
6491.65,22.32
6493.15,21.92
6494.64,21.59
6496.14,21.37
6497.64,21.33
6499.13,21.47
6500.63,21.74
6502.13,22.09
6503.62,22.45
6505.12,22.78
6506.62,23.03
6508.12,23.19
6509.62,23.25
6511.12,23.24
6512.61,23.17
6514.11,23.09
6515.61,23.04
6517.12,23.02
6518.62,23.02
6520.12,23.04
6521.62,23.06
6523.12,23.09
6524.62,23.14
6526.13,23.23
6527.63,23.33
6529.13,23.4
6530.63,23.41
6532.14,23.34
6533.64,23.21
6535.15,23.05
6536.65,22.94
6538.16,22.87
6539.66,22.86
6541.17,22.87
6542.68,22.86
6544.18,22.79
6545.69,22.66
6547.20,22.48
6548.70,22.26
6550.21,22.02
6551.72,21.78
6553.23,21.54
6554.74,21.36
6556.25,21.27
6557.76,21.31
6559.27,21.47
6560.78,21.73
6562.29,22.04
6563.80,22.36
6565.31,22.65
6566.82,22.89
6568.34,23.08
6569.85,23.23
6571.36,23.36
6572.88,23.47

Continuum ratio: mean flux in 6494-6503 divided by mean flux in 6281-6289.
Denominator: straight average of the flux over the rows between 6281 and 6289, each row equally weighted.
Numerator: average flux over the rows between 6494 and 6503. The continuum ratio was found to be 0.95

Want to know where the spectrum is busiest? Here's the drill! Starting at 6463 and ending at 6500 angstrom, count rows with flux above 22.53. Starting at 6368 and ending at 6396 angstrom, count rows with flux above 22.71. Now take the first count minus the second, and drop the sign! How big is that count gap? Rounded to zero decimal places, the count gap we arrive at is 17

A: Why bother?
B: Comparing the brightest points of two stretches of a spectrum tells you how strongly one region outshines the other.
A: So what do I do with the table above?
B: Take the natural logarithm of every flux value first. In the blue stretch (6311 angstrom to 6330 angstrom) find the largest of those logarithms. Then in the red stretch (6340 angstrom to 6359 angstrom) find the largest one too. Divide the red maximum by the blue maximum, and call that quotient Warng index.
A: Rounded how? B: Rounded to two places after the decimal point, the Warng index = 1.01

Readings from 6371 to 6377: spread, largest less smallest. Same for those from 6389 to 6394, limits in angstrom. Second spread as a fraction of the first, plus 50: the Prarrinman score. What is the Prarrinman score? 51.5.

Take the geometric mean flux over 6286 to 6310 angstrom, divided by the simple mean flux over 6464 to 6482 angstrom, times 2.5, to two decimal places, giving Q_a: 2.30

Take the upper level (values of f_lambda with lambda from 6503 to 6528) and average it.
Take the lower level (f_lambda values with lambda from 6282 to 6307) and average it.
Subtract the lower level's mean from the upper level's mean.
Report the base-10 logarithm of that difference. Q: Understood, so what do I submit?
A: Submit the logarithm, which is 0.04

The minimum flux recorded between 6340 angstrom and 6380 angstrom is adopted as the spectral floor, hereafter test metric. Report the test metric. 20.44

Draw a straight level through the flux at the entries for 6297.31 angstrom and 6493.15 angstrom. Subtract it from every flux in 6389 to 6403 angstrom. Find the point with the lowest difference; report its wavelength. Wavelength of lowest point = 6389.33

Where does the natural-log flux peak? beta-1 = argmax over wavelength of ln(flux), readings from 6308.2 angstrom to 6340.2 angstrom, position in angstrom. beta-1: 6339.51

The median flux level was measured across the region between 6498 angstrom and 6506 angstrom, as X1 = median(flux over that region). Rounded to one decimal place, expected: 22.1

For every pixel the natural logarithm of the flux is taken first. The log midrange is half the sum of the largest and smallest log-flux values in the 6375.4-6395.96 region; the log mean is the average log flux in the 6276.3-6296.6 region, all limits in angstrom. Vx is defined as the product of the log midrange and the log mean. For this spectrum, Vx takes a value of 9.61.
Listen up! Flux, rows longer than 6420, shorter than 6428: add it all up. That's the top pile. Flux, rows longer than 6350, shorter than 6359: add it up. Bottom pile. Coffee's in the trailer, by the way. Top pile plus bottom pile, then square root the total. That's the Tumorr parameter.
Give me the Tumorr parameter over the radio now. 16.1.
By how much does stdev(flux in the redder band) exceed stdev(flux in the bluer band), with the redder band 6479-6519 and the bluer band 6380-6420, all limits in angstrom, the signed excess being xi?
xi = 0.4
